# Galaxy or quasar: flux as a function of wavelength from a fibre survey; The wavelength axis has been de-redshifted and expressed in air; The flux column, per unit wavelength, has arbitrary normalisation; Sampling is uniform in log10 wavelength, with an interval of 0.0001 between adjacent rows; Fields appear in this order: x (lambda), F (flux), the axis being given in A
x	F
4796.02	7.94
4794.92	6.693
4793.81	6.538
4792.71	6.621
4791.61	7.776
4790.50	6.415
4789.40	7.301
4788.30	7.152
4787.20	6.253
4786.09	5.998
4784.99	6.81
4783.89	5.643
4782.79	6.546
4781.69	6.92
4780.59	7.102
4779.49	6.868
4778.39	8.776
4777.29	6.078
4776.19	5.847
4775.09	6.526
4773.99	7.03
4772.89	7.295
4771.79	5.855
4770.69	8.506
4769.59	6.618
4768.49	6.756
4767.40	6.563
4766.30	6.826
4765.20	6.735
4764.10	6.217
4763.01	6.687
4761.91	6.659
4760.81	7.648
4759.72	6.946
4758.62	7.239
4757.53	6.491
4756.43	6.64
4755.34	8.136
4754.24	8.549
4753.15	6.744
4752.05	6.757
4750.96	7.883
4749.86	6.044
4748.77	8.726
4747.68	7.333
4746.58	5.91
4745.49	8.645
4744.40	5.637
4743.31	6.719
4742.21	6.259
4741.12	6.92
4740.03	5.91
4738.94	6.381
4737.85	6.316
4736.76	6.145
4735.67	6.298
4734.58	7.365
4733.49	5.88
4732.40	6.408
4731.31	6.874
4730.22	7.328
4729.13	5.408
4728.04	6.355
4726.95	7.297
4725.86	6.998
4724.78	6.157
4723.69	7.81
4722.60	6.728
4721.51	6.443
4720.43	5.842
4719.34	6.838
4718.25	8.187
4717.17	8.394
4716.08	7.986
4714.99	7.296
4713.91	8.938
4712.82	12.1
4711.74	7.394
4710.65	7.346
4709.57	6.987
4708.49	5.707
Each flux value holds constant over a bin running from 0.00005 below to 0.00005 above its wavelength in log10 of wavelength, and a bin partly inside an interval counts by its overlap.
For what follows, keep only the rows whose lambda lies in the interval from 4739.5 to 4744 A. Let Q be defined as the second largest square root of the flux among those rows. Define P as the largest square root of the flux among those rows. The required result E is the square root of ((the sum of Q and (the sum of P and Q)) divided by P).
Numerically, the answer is 1.72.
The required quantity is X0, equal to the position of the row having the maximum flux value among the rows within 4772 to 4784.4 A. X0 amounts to 4778.39 A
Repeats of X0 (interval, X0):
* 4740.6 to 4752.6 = 4748.77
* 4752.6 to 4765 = 4754.24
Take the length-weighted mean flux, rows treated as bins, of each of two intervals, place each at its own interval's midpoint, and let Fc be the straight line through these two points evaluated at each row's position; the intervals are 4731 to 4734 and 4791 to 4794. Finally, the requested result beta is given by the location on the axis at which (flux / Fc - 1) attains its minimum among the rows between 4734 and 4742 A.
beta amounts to 4740.03 A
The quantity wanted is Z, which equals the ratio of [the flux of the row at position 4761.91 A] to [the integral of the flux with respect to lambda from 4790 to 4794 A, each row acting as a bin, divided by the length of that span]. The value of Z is 0.97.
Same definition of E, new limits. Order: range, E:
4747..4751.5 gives 1.70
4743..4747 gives 1.66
